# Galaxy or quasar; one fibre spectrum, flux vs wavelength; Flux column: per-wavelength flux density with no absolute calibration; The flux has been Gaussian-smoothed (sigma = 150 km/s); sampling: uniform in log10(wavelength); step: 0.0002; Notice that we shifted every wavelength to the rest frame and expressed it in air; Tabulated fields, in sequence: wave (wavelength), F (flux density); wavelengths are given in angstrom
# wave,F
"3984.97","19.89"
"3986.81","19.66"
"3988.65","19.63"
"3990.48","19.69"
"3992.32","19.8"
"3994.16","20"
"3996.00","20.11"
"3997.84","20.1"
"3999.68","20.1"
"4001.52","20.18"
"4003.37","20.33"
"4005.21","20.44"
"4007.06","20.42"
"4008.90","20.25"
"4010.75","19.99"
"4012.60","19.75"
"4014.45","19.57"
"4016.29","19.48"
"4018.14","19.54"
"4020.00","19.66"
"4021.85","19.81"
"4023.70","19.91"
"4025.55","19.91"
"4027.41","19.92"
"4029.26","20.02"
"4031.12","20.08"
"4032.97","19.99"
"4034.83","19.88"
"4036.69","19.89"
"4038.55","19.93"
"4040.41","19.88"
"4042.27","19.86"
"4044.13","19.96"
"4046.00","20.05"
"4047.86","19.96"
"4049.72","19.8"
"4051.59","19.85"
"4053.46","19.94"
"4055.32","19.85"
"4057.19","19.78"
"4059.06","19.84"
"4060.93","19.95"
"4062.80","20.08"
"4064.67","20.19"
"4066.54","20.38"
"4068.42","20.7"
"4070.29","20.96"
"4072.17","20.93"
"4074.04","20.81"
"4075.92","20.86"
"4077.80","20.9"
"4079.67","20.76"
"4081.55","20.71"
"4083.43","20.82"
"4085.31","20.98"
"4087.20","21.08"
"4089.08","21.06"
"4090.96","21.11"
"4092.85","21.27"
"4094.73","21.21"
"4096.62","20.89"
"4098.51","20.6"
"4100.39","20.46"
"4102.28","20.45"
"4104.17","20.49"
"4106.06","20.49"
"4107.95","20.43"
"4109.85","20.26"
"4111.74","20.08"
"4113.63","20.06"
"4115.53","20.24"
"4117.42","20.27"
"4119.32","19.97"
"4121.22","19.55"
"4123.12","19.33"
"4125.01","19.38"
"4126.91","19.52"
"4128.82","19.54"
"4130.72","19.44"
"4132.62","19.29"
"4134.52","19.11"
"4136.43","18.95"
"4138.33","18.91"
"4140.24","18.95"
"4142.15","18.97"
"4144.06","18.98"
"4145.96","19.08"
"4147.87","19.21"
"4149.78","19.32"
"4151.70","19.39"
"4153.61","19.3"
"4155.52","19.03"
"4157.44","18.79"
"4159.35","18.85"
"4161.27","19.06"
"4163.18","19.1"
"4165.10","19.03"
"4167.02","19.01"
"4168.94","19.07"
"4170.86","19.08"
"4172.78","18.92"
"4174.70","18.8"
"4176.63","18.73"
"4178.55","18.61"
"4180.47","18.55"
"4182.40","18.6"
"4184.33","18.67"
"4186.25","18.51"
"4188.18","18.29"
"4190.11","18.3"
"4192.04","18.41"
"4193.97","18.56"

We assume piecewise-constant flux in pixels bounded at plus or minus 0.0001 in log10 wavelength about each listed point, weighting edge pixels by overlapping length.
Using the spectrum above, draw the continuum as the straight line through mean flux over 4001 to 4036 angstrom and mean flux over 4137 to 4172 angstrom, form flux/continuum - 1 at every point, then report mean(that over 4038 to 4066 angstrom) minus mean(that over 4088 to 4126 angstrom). -0.04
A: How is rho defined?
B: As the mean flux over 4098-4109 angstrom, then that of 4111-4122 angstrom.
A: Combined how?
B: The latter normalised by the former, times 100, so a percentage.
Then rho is 98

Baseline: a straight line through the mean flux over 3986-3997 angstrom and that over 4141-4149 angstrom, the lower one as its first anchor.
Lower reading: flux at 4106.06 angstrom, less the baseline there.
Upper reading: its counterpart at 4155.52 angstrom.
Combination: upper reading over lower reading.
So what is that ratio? 0.0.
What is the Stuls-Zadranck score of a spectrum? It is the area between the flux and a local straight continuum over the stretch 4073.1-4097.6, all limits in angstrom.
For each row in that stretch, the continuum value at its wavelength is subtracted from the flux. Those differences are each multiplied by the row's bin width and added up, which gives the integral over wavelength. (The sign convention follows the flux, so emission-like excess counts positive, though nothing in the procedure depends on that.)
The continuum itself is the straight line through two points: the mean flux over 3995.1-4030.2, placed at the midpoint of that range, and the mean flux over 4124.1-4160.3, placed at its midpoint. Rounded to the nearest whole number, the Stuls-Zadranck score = 35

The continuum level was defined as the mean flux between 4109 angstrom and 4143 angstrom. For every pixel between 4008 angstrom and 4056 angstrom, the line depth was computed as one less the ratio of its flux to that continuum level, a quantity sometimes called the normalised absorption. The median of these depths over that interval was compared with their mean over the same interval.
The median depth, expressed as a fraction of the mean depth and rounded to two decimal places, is 1.08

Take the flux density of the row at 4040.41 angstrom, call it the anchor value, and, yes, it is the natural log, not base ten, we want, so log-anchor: 2.990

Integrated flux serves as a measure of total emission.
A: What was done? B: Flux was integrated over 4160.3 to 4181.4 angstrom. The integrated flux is 399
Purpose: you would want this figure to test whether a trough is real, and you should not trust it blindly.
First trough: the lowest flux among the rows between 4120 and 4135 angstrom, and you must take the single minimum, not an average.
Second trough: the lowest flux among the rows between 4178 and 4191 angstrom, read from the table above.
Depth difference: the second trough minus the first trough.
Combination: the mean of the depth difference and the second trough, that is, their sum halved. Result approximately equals 8.7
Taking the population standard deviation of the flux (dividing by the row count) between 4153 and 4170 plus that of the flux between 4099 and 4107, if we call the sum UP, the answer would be 0.16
